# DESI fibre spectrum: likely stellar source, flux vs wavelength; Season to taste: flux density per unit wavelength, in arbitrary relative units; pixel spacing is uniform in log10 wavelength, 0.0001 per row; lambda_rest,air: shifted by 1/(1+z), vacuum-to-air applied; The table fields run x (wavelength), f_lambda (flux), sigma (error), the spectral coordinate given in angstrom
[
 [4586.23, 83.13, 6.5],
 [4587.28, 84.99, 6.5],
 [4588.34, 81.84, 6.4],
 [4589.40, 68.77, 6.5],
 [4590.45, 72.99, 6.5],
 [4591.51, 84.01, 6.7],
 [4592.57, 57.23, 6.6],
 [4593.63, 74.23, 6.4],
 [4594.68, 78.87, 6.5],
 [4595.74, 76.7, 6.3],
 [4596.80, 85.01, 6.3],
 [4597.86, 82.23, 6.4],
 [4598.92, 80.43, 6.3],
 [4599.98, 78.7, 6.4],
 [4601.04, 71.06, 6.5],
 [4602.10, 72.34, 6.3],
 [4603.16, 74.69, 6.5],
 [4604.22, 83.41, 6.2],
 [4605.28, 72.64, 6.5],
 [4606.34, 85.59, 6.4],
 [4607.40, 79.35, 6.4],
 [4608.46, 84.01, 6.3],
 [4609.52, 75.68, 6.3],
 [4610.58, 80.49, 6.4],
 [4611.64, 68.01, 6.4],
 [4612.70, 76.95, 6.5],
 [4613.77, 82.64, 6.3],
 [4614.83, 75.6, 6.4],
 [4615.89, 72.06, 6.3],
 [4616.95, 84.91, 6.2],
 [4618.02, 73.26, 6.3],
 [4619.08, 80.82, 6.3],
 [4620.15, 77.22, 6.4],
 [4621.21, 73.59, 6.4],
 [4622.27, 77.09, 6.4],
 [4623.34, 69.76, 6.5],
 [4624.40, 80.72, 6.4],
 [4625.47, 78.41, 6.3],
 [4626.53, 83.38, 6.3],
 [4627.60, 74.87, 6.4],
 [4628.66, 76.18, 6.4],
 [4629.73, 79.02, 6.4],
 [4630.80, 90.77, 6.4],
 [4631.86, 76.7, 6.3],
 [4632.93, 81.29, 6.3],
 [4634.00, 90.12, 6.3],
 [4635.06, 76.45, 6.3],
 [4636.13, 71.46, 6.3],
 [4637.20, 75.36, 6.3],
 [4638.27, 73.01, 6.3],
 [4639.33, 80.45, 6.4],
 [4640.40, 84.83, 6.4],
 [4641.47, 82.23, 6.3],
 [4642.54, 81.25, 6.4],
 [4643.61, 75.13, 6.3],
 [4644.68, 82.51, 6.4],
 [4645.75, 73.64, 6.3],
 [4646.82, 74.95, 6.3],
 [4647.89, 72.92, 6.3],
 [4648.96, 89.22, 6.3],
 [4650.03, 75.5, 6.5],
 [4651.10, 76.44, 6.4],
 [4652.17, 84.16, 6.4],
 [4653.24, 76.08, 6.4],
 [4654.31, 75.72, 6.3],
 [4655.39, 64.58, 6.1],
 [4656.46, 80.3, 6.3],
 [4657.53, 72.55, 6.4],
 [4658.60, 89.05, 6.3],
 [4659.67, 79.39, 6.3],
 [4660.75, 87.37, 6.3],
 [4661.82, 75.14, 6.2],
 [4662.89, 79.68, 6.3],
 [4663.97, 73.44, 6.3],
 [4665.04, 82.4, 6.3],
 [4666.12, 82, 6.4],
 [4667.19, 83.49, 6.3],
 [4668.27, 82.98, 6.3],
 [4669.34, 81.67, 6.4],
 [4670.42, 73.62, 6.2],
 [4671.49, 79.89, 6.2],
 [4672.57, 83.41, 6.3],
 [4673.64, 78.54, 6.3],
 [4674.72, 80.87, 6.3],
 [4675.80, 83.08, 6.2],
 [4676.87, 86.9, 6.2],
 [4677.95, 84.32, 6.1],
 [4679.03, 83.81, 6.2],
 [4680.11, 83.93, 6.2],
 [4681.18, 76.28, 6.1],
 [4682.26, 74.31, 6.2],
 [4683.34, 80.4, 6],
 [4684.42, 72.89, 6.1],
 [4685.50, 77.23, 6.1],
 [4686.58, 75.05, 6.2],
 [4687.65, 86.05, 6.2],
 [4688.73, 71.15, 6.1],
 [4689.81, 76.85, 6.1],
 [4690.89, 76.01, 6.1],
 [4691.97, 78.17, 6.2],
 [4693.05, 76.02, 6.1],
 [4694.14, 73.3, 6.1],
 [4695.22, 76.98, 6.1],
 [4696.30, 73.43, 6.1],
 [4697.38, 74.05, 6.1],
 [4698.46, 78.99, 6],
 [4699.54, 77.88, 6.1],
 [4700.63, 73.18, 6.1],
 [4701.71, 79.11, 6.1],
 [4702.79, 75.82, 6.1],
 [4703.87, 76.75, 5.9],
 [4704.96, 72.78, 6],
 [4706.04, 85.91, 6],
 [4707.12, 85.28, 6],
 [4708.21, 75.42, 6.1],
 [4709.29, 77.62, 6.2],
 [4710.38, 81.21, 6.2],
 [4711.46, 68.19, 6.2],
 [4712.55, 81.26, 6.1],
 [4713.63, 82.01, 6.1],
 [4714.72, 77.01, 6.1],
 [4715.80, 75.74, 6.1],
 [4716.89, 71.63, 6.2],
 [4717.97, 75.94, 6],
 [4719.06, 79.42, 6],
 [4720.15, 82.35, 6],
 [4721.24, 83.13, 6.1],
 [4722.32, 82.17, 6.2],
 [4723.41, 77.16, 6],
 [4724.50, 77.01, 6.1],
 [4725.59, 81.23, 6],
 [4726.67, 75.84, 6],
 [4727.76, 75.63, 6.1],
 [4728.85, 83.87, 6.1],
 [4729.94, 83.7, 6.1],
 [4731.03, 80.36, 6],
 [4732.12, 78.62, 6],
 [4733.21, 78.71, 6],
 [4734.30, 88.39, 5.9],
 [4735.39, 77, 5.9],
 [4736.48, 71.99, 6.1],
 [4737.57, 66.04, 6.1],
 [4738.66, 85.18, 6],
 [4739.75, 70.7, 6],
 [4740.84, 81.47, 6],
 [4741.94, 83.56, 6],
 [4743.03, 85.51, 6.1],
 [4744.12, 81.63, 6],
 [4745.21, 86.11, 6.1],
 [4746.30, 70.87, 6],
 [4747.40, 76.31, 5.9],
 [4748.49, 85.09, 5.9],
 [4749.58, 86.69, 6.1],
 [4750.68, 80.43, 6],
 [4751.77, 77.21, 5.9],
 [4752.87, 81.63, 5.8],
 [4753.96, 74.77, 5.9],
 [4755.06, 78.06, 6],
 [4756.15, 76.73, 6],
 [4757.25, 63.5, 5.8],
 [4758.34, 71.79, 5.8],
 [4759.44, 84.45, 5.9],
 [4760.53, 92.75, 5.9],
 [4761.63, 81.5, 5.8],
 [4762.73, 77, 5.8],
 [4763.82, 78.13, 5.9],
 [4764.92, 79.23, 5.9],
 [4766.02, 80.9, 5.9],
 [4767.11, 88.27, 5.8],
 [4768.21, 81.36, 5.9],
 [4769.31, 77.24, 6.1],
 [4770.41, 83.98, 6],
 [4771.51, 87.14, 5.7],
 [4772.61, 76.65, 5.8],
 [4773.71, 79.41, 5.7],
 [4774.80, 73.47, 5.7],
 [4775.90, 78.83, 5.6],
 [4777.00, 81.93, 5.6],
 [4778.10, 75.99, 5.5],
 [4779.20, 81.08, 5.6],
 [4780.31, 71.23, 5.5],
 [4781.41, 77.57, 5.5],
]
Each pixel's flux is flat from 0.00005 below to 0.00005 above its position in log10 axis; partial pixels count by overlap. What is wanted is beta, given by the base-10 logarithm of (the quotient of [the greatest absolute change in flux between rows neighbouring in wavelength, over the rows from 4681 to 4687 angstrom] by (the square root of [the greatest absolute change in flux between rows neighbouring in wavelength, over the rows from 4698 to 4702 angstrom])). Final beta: 0.49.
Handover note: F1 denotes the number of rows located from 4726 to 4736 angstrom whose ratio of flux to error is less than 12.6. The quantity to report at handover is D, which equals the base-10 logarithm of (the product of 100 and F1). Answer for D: 2.0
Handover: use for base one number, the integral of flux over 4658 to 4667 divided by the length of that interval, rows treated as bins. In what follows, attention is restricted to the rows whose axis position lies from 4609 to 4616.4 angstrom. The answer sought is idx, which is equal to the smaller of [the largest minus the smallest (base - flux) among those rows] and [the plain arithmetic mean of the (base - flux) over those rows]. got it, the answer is 5.2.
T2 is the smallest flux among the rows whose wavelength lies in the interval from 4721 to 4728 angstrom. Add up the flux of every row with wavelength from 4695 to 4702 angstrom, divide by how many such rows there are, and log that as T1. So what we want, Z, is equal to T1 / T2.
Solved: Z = 1.008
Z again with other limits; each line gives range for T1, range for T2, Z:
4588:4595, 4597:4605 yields 1.041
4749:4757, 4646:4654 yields 1.088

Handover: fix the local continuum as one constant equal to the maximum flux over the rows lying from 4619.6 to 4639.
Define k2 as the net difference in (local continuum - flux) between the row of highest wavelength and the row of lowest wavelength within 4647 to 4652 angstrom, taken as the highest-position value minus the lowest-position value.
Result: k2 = -4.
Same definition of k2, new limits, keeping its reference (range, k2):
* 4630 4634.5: 1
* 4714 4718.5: 1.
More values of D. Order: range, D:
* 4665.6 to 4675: 2.3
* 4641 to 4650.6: 2.7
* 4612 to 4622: 2.8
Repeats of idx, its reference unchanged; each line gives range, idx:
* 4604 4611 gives 0.9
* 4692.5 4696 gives 3.7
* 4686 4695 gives 4.5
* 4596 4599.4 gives -1.5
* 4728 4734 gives 0.1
